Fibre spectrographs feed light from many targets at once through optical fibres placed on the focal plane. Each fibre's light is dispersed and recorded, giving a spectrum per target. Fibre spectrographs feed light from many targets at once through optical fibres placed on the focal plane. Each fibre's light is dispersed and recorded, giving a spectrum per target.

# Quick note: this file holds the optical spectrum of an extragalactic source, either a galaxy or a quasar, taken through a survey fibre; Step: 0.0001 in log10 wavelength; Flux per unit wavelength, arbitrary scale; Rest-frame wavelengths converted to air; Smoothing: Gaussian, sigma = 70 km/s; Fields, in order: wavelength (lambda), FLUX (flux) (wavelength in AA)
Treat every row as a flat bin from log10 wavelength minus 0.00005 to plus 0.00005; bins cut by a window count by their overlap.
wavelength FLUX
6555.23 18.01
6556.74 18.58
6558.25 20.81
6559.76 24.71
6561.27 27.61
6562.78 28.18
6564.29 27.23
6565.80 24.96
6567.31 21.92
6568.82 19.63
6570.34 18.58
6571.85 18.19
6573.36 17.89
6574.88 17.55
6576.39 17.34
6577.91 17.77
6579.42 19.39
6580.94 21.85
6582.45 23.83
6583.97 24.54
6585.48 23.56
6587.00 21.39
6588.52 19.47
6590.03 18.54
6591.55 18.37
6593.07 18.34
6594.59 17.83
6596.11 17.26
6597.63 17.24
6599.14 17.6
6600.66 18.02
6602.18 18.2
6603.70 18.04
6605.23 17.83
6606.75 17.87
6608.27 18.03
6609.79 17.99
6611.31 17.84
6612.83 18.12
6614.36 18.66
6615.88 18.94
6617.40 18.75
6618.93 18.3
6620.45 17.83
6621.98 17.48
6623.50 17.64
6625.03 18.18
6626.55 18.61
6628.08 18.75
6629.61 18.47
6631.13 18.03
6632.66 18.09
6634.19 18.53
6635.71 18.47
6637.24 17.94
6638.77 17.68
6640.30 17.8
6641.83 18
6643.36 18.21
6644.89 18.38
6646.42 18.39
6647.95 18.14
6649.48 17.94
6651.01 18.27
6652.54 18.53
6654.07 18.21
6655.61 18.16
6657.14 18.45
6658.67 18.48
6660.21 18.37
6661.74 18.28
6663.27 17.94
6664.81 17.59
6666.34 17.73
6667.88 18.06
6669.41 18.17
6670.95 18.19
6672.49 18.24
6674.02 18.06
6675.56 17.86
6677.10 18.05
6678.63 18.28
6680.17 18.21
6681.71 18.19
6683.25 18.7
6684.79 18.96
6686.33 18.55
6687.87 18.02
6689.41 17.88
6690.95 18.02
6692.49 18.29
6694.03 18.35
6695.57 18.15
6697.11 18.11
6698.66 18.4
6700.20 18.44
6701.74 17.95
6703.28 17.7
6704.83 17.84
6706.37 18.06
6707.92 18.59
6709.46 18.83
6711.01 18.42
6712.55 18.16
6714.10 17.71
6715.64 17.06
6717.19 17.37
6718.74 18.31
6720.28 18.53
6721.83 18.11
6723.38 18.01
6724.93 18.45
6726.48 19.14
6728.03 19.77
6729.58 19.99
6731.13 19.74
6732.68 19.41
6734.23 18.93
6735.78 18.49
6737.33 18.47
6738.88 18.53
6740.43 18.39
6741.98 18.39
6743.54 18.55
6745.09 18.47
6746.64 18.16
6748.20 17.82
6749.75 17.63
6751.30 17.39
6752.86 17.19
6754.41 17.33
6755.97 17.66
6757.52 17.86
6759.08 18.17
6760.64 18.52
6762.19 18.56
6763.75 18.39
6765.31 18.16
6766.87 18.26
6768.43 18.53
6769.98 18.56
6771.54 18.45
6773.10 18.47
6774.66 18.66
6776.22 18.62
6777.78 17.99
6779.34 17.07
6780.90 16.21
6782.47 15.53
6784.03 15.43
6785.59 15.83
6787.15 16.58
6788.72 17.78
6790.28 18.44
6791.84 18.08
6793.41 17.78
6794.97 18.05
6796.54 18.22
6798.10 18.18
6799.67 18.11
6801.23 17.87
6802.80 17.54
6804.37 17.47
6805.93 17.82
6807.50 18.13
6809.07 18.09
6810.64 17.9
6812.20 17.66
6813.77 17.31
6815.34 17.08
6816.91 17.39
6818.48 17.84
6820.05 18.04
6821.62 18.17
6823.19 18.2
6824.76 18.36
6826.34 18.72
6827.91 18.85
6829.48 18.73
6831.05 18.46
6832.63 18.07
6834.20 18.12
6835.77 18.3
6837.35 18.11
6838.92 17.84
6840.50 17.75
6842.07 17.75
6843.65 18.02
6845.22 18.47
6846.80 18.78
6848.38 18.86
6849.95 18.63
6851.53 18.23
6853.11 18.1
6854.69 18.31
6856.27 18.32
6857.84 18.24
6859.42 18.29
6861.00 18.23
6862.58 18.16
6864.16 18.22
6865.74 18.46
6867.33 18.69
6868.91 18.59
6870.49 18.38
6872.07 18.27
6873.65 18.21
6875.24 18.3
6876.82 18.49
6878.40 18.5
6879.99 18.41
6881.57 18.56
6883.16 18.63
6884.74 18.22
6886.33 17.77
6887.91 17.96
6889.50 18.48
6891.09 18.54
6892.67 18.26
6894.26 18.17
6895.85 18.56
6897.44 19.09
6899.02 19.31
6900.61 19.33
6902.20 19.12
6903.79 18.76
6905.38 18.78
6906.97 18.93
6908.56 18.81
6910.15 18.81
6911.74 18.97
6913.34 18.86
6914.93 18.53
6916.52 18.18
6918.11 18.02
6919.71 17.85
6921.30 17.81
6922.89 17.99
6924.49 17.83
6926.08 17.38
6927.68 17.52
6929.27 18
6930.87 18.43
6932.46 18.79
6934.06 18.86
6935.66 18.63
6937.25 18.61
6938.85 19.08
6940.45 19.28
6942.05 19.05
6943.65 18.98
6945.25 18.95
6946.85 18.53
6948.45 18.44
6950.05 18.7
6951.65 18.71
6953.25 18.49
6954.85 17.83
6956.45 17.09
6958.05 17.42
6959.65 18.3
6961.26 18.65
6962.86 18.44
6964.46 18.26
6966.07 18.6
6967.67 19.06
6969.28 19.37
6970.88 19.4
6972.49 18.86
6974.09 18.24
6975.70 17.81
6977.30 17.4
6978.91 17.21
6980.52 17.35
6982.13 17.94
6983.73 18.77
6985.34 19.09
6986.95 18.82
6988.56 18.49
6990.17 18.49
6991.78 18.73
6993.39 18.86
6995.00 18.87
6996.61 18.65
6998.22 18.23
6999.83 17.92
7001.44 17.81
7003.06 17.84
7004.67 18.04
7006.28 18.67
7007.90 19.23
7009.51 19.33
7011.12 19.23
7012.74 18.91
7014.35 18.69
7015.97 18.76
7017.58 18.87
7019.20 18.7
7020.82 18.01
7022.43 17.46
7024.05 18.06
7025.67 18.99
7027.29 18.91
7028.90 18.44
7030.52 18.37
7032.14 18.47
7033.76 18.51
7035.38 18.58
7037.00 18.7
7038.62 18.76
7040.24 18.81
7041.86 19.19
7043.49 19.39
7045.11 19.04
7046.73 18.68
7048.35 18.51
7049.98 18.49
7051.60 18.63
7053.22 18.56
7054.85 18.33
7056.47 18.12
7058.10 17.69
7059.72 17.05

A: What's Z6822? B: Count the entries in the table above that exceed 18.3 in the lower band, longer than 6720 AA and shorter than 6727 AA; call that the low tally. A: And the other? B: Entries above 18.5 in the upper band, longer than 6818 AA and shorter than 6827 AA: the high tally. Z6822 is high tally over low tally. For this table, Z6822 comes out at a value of 0.33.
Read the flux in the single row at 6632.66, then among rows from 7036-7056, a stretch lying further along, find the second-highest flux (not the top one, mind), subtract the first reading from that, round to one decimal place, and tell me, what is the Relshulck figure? 1.1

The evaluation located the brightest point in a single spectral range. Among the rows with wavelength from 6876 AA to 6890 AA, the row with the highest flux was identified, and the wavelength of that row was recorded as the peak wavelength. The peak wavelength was 6883.16 AA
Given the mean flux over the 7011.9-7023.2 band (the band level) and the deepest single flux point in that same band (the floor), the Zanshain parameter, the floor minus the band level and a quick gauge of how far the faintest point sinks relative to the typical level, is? -1.0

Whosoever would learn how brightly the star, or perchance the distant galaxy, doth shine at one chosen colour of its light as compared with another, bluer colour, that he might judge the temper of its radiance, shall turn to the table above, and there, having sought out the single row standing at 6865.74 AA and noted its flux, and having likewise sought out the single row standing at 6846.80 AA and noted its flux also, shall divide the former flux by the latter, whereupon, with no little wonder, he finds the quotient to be 0.98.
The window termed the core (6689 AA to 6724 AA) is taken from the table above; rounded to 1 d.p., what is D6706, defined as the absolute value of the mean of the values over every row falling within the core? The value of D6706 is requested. 18.1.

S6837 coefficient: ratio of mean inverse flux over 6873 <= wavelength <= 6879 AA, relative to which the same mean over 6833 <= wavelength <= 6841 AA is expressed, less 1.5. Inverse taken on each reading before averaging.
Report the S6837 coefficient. -0.48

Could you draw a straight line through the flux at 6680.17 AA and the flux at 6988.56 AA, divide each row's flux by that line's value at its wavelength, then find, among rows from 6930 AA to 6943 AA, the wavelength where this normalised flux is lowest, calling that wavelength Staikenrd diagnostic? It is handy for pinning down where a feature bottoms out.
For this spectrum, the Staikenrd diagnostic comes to 6930.87 AA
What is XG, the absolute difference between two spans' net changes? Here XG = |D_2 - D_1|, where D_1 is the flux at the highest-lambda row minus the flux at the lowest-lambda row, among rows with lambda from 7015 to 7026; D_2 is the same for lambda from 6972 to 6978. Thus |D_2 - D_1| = 1.7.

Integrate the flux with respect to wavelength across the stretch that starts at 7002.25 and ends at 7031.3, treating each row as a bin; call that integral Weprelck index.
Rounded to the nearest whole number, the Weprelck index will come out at 540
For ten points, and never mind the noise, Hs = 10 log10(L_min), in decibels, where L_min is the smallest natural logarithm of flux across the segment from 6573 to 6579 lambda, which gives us 4.55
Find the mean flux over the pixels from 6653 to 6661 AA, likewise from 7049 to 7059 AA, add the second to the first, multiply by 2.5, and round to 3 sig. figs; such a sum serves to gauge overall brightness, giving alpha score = 91.6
